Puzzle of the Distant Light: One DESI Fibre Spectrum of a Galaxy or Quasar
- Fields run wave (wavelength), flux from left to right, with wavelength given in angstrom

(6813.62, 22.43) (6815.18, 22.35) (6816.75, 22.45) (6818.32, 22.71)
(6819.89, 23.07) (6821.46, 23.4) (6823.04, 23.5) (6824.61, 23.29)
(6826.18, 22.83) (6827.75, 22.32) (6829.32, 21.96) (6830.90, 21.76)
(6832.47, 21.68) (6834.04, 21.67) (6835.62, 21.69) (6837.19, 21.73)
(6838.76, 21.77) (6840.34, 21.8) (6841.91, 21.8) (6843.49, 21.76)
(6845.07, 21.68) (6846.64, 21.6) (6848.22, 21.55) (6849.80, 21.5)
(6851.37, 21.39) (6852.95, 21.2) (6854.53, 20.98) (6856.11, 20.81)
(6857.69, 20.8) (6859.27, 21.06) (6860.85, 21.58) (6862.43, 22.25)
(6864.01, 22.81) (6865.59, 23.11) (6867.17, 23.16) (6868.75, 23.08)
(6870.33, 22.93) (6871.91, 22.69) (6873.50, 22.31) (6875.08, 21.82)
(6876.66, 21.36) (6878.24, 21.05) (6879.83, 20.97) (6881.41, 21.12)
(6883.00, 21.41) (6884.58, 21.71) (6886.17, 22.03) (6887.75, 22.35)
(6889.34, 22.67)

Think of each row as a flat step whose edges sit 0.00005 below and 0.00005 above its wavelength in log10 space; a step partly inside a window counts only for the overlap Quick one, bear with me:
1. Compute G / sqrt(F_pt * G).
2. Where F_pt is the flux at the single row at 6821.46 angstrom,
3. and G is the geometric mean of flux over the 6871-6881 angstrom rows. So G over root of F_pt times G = 0.963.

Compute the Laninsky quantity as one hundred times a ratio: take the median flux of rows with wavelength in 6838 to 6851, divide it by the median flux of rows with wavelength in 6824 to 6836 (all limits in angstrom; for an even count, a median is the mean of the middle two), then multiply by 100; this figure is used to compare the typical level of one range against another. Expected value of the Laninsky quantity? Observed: 99.4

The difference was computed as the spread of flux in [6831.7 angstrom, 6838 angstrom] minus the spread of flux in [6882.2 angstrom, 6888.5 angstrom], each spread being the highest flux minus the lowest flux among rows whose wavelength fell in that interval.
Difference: -0.88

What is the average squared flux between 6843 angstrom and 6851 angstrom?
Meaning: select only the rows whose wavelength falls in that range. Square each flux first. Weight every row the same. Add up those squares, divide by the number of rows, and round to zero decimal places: 467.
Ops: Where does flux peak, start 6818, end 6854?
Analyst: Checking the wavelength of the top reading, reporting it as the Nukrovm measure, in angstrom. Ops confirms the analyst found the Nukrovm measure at 6823.04 angstrom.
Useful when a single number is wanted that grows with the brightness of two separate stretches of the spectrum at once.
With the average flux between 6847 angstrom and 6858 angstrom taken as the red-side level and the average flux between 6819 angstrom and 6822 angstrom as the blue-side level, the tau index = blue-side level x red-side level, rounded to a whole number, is 492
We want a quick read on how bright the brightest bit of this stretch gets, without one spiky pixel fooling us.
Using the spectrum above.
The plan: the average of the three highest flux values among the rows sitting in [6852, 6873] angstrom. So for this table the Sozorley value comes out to 23.1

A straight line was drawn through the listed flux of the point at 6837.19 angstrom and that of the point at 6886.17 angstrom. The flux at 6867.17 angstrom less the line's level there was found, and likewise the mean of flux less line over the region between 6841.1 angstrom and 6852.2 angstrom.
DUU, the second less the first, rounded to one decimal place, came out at -1.4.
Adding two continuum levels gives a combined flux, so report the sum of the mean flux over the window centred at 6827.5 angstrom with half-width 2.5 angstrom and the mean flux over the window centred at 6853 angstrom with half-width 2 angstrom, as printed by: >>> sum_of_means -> 43.6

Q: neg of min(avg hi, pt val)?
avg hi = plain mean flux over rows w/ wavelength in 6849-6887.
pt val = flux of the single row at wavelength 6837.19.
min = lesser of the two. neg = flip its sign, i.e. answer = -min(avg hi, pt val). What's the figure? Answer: -21.7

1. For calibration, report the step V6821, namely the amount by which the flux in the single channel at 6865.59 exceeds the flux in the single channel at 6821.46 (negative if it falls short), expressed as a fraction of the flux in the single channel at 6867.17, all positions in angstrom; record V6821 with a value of -0.013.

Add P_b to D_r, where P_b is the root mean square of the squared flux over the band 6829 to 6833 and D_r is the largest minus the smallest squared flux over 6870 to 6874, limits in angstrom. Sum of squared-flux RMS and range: 503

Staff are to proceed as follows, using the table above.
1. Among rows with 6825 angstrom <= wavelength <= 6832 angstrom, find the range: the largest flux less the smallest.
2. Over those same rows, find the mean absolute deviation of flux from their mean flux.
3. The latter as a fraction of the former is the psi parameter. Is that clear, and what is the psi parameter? 0.33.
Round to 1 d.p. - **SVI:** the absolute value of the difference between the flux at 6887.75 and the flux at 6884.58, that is 0.6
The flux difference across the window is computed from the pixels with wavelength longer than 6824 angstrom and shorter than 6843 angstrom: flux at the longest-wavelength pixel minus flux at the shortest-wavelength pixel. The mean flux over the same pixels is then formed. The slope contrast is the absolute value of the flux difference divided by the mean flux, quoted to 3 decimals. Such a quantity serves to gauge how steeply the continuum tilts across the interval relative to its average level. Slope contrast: 0.068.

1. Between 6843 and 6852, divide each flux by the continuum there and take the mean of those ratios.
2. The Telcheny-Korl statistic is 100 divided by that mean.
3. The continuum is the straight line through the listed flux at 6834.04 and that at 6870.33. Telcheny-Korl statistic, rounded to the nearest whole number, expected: 103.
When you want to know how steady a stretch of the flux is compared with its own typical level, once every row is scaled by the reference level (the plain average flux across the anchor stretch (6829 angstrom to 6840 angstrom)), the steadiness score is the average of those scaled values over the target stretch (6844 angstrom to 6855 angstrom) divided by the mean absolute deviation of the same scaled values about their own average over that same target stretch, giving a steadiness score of 111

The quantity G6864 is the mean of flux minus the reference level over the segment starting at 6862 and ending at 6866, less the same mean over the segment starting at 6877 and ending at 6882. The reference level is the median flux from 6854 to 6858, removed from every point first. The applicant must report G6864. 1.7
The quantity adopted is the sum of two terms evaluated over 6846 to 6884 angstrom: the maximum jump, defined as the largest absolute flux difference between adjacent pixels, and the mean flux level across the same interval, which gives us 22.4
